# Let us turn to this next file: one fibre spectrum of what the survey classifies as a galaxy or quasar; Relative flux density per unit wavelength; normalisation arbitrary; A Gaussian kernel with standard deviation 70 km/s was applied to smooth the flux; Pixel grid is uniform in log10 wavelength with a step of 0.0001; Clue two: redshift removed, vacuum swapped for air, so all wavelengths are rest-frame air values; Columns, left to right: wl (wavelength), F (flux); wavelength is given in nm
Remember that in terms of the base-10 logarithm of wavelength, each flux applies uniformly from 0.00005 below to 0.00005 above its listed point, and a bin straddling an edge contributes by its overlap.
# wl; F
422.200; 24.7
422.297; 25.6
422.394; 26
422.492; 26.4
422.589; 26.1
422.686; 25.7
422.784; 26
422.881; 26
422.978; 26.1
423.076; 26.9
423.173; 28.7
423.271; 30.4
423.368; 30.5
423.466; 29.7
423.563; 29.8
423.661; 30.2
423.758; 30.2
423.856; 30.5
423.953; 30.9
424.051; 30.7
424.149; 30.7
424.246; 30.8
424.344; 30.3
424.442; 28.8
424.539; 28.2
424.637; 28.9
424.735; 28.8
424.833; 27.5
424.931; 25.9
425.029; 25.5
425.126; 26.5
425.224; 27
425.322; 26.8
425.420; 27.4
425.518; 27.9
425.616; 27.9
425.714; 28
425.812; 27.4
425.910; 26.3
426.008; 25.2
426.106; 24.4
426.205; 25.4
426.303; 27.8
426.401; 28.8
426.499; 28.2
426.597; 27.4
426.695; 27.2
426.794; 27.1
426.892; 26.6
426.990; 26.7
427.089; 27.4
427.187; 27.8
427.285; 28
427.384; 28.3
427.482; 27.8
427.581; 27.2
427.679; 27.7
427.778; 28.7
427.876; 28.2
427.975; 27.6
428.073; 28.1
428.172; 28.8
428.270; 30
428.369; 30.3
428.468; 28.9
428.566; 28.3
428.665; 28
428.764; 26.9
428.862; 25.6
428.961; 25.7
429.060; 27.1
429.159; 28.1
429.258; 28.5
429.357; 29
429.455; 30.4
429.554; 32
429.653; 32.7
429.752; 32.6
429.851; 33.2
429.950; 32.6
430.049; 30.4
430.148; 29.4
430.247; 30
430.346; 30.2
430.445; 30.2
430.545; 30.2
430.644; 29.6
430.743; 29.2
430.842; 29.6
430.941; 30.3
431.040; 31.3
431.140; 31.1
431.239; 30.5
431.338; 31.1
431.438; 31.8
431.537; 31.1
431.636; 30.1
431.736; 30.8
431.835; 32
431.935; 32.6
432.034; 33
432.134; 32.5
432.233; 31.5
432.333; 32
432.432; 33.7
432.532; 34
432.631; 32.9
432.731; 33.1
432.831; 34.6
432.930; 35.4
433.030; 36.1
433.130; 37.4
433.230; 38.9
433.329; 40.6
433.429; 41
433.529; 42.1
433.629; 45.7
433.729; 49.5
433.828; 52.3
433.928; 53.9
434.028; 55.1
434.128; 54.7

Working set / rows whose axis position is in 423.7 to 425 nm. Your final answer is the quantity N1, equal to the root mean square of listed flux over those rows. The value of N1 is 29.4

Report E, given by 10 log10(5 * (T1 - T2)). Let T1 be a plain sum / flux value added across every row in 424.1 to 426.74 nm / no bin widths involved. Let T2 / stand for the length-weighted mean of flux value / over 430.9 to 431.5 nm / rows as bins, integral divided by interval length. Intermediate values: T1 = 745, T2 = 31.0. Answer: 35.5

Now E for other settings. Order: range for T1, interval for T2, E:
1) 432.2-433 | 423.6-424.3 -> 30.7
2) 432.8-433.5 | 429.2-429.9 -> 30.7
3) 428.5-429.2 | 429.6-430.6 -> 29.0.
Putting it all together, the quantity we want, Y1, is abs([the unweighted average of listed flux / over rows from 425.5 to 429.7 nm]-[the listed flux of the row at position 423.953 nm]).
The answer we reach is 3.0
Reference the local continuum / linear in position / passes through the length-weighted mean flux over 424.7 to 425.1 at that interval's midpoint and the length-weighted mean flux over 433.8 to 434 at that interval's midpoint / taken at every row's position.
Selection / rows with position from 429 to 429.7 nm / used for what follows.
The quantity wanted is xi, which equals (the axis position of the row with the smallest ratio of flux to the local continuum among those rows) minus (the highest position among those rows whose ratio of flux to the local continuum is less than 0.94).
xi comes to -0.59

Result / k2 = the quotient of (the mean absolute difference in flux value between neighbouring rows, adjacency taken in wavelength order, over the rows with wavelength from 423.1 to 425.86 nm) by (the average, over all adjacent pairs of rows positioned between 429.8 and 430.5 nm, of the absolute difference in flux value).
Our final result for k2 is 0.7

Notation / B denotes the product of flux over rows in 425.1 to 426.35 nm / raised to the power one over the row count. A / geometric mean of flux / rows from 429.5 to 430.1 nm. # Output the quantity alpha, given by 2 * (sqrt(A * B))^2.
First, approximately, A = 32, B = 26.7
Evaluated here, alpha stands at 1724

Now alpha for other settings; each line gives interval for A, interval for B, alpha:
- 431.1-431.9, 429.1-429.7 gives 1868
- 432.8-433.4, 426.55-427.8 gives 2043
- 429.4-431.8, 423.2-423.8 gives 1858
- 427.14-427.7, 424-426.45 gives 1538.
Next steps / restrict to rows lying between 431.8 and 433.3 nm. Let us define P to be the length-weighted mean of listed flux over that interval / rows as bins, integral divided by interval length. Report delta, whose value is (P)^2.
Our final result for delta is 1162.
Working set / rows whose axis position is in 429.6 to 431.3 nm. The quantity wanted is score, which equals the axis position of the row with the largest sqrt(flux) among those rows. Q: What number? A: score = 429.851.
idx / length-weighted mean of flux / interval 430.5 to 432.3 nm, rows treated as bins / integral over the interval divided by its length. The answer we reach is 31.0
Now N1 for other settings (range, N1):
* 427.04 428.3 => 28.1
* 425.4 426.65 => 27.1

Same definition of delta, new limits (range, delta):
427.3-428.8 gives 802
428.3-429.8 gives 838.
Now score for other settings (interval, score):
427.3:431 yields 429.851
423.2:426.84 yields 423.953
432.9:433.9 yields 433.828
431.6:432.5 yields 432.432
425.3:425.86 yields 425.714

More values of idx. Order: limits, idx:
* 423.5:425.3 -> 28.9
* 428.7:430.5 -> 29.7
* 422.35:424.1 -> 28.4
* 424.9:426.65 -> 26.9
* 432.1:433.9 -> 38.2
